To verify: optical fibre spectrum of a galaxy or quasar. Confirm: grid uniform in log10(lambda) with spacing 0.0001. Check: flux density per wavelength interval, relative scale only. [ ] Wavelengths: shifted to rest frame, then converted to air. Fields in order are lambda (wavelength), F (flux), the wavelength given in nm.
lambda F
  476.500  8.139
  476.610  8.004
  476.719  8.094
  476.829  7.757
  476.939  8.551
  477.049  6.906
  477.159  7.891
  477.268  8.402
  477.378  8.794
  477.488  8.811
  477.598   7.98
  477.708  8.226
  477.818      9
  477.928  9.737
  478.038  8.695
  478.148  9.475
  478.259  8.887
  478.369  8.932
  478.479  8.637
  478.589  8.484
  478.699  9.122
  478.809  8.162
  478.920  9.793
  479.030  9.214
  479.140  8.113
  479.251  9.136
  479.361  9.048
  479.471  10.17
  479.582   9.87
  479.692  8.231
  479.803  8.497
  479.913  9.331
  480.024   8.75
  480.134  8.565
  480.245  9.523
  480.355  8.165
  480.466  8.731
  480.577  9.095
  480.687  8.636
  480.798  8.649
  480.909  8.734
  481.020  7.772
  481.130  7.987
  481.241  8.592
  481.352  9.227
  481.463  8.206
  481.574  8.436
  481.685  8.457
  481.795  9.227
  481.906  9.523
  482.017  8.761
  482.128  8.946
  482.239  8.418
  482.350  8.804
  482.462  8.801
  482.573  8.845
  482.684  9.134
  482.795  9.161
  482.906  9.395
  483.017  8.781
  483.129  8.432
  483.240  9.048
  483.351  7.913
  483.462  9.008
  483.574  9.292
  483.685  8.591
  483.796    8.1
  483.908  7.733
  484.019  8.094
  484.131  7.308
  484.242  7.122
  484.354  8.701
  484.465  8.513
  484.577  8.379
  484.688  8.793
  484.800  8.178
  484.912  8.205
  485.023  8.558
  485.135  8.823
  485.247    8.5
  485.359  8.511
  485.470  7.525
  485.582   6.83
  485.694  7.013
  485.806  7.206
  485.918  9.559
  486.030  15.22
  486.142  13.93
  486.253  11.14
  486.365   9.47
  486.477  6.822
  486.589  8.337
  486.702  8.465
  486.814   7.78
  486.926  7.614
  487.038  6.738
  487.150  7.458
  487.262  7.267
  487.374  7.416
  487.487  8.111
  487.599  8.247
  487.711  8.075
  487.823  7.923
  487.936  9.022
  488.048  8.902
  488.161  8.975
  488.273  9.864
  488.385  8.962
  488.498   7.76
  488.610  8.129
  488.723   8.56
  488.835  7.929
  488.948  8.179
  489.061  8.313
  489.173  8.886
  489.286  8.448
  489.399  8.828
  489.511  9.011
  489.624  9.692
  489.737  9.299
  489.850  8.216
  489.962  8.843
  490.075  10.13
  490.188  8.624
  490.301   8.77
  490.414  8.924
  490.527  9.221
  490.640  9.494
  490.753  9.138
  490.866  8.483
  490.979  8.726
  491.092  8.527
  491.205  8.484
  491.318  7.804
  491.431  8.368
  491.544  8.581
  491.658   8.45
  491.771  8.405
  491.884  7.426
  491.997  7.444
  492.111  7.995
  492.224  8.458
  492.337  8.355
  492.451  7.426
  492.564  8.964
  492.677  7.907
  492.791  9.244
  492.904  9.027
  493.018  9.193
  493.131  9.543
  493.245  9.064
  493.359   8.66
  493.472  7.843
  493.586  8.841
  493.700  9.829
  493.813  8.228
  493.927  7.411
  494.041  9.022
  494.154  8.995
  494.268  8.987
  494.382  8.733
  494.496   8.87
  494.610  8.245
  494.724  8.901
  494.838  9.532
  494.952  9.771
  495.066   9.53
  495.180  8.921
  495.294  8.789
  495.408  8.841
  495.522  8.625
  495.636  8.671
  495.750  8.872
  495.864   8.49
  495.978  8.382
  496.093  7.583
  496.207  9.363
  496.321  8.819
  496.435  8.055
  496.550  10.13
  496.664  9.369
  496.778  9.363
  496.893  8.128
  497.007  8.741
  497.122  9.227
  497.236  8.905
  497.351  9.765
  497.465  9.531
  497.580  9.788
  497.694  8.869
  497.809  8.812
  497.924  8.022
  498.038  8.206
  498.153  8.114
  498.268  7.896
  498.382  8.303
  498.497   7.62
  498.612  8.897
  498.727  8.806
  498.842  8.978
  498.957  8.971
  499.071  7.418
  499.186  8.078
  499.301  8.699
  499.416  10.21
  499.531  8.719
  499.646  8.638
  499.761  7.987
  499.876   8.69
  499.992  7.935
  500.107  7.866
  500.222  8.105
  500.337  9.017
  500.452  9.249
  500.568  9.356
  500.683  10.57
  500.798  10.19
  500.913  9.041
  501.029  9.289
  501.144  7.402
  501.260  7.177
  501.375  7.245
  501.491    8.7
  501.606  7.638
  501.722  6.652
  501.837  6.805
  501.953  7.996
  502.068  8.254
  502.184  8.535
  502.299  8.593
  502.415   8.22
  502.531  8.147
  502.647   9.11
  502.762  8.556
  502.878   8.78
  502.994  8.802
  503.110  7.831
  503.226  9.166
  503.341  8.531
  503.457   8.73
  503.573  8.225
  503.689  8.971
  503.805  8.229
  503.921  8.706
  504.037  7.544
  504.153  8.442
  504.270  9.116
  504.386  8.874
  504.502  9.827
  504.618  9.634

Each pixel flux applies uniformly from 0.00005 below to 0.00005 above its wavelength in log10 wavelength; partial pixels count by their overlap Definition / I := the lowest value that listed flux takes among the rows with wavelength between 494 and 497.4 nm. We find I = 7.583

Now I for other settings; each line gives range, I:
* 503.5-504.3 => 7.544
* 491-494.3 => 7.411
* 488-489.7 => 7.76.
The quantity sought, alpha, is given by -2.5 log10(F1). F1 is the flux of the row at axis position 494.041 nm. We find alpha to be -2.39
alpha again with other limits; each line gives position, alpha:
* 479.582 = -2.49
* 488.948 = -2.28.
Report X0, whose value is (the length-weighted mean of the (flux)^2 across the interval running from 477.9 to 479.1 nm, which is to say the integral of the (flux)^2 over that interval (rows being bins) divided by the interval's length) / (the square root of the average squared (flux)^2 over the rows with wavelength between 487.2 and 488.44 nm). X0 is 1.11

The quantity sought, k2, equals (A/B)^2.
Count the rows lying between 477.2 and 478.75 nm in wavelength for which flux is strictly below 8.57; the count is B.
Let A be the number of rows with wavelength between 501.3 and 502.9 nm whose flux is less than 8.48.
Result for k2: 4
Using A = 8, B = 4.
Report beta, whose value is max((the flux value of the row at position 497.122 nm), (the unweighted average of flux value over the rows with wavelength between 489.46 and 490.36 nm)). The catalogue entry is 9.23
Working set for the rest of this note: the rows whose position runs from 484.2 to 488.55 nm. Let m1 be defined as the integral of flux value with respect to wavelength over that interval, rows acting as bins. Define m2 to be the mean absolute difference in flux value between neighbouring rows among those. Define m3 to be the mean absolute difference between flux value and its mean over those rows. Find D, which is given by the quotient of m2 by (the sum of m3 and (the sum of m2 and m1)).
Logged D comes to 0.022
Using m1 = 37.3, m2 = 0.85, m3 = 1.0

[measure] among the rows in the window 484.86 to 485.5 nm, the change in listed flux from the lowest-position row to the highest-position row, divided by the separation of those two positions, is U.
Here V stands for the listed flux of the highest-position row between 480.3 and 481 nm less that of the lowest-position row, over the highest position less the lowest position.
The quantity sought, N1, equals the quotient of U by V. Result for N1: -1.2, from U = -1.2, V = 1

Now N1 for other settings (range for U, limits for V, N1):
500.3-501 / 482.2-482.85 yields 0.0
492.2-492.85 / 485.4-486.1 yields 0.1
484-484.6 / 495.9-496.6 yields 0.2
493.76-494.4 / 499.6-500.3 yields -1.0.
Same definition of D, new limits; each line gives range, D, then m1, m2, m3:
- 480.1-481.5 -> 0.046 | 12.1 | 0.60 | 0.4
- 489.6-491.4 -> 0.031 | 16.0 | 0.53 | 0.5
